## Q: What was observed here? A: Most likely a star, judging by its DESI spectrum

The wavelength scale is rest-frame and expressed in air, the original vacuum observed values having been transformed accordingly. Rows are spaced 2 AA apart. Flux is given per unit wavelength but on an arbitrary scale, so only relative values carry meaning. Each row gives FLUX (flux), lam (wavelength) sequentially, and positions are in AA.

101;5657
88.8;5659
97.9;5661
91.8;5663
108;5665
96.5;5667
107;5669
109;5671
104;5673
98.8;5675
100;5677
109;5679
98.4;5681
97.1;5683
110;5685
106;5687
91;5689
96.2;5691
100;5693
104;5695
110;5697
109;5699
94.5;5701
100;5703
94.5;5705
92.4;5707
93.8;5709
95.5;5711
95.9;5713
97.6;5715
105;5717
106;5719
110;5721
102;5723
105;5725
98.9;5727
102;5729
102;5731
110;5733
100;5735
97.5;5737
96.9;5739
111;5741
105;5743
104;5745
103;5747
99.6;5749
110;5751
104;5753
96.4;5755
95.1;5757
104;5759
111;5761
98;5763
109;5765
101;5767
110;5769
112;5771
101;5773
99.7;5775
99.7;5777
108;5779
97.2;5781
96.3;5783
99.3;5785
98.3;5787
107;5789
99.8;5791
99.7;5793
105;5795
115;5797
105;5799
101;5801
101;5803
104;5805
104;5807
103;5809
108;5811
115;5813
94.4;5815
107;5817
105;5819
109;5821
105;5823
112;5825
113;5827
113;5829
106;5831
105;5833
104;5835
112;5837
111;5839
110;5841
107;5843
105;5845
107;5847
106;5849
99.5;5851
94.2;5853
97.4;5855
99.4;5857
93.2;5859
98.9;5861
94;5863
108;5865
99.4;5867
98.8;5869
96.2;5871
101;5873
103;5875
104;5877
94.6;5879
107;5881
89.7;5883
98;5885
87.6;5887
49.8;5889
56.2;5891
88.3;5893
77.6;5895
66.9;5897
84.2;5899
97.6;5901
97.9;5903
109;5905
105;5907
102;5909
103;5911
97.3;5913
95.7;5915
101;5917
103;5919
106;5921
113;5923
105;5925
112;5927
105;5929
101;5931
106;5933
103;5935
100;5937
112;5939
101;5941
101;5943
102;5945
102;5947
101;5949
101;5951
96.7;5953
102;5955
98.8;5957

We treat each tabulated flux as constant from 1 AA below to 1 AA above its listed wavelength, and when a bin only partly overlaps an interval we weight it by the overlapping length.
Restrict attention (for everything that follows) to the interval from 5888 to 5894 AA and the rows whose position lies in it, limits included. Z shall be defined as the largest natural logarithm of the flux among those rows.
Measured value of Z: 4.48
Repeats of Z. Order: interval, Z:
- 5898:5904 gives 4.58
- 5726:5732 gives 4.62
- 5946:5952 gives 4.62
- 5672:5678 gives 4.64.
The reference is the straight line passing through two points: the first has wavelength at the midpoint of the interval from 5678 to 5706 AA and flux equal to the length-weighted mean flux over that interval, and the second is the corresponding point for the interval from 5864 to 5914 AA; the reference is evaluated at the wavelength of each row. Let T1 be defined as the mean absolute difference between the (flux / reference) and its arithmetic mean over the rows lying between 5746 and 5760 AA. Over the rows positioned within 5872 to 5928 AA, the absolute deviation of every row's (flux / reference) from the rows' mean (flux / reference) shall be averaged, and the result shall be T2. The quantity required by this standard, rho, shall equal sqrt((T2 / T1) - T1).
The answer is 1.75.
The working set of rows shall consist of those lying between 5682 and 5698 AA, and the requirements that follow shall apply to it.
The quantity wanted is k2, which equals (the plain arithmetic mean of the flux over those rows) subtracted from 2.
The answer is -100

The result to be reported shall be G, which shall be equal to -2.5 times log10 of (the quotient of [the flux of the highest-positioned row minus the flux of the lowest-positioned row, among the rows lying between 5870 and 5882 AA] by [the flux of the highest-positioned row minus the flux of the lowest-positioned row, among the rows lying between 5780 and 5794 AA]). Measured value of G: -1.6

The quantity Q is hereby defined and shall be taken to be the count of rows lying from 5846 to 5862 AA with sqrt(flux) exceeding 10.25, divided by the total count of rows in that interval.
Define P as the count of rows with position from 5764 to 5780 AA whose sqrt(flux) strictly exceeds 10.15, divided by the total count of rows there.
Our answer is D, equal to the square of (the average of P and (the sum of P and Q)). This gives 0.39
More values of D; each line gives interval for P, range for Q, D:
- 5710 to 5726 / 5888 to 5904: 0.25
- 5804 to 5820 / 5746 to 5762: 0.77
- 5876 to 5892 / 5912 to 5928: 0.19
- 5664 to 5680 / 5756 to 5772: 0.77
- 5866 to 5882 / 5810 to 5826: 0.32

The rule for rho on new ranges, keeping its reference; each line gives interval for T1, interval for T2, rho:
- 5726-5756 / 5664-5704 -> 1.11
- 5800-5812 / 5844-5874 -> 1.38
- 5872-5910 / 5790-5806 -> 0.34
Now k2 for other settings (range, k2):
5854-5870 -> -97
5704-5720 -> -96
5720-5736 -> -102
